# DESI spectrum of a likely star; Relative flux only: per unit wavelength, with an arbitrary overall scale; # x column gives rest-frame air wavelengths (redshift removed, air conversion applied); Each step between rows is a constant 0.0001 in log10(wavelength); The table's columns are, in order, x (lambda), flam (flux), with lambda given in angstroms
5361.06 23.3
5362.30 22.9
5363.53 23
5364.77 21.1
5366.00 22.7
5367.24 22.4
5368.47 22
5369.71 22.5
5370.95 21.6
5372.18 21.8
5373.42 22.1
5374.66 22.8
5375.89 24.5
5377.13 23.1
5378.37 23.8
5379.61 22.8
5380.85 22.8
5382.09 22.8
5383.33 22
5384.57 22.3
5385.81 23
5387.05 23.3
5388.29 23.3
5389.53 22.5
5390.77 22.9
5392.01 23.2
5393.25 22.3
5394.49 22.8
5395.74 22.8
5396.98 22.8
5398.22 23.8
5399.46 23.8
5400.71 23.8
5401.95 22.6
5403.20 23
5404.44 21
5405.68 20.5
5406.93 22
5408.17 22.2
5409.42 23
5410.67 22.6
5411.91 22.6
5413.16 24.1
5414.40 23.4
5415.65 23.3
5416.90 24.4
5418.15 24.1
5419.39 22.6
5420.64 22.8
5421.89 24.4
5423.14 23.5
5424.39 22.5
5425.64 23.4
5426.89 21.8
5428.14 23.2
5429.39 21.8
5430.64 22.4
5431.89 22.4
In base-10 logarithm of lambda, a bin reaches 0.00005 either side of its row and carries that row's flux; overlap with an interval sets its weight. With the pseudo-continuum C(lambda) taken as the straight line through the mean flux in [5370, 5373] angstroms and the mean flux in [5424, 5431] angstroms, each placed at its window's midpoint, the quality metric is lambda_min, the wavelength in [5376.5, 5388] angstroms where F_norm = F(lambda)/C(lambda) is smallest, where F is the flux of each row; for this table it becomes 5383.33 angstroms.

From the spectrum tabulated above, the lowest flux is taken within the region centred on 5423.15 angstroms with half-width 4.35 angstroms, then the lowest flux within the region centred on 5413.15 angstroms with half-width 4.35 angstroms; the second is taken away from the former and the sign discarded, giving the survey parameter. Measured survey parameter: 0.80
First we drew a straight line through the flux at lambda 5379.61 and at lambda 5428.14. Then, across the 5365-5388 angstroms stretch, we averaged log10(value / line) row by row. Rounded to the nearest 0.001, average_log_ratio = -0.002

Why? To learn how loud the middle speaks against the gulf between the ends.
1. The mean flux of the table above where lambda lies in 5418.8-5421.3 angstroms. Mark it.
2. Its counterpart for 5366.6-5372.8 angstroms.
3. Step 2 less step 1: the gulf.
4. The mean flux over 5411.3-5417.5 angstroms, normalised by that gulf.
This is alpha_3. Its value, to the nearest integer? -37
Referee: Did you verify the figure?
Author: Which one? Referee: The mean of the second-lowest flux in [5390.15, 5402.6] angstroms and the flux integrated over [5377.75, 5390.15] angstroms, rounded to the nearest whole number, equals 153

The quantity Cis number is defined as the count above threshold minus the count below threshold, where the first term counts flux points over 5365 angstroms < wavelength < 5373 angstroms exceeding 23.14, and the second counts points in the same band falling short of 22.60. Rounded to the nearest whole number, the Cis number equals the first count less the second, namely -5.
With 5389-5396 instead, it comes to -1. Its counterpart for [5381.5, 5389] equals 0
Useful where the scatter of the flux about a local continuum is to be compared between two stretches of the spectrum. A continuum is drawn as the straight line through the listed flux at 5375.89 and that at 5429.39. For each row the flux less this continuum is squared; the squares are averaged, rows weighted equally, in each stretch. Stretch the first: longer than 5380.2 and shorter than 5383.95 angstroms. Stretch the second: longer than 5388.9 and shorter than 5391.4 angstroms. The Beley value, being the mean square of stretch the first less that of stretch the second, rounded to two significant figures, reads 1.6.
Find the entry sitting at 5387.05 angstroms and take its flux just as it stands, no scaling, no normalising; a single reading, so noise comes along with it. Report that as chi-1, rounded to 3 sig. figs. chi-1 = 23.3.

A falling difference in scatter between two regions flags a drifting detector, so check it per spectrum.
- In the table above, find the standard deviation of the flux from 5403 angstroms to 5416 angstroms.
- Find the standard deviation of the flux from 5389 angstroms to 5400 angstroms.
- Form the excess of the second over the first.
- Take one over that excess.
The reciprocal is -2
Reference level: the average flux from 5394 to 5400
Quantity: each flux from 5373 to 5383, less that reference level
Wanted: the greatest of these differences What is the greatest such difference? 1.3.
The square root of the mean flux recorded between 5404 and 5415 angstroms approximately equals 4.73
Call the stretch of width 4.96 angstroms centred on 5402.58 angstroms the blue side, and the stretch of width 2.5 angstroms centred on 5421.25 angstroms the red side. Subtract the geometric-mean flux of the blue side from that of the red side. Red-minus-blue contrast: 1.0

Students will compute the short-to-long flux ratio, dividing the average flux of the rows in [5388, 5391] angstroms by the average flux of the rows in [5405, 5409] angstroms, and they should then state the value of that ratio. 1.06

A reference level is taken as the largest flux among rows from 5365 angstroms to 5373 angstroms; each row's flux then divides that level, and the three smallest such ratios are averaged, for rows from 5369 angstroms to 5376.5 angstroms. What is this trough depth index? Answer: 0.977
